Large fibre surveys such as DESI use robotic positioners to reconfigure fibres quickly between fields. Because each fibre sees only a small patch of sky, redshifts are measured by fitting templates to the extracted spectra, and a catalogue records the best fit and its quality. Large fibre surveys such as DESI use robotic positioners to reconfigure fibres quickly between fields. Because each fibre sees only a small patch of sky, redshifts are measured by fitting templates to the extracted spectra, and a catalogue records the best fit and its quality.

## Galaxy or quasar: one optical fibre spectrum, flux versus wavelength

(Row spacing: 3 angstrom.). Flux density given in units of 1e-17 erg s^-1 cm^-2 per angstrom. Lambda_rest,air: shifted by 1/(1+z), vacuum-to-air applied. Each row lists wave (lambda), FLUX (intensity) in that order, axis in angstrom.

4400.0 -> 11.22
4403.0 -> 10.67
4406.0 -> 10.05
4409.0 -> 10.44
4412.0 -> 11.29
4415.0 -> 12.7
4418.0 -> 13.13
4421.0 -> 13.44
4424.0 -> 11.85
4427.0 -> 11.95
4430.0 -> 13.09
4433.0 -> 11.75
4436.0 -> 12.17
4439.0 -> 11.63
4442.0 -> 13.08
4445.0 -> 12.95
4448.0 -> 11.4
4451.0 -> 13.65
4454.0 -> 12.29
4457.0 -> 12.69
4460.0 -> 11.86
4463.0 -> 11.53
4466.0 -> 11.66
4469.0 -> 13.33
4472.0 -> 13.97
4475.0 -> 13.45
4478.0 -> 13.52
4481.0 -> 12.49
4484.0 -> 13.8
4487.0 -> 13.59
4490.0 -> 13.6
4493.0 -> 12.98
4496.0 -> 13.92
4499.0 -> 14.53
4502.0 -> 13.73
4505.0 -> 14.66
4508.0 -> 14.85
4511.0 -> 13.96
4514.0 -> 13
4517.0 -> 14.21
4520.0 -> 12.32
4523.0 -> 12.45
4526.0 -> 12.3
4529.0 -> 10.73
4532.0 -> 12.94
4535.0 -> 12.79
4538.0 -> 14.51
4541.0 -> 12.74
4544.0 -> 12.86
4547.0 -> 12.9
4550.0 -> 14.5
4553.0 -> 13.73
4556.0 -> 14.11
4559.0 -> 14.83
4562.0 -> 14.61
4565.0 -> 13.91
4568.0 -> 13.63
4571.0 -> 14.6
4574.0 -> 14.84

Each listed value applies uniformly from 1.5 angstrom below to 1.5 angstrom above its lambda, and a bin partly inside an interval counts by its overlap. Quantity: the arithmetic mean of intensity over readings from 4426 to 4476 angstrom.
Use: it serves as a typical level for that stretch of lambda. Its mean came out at 12.5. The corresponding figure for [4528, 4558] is 13.2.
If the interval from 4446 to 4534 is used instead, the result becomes 13.1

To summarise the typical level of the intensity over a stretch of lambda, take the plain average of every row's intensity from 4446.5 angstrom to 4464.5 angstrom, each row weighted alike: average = 12.2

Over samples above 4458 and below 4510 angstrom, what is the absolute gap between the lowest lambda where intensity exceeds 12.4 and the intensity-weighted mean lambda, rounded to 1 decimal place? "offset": 15.8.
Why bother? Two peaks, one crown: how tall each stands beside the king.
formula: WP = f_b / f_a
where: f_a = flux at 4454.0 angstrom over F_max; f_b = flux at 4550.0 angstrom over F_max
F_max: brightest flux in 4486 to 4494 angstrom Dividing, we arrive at 1.18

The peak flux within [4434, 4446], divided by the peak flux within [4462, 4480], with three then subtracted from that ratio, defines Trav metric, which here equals -2.06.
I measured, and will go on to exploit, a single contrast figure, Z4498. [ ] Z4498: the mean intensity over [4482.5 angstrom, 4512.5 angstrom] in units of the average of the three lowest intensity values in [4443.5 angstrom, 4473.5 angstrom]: 1.21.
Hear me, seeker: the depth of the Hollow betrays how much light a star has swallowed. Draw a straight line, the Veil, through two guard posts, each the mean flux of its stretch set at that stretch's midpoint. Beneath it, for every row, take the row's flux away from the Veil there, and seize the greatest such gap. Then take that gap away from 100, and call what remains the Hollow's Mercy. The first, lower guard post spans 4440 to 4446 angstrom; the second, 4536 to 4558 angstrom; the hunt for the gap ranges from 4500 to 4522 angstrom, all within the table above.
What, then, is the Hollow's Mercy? 98.9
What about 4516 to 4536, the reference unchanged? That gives 97.2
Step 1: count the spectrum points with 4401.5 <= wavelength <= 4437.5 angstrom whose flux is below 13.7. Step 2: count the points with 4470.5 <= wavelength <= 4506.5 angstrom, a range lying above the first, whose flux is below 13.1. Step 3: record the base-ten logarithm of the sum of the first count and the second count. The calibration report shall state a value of 1.15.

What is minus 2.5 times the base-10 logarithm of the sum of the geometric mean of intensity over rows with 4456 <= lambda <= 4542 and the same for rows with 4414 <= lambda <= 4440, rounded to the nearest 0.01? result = -3.52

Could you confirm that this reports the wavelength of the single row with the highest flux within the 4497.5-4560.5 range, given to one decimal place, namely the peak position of 4508.0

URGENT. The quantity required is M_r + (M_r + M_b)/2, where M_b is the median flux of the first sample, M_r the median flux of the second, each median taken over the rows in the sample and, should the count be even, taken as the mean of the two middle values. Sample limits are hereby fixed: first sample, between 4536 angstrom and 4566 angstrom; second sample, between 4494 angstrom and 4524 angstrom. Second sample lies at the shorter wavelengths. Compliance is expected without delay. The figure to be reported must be 27.9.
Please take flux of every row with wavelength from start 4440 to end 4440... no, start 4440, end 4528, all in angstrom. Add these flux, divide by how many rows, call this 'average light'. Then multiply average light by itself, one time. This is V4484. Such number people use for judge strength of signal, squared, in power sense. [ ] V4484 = 173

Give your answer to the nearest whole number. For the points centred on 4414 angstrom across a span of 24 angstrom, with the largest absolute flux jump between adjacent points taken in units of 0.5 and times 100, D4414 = 318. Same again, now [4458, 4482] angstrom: 334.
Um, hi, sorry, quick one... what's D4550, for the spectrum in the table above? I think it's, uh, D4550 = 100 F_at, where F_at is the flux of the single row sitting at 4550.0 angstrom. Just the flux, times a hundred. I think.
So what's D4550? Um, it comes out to 1450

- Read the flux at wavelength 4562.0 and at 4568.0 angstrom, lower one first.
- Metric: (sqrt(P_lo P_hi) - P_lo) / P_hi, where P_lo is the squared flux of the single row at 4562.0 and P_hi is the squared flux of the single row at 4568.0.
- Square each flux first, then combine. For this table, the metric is -0.077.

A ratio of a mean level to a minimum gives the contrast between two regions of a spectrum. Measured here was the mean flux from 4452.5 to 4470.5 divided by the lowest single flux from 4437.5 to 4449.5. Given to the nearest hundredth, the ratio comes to 1.07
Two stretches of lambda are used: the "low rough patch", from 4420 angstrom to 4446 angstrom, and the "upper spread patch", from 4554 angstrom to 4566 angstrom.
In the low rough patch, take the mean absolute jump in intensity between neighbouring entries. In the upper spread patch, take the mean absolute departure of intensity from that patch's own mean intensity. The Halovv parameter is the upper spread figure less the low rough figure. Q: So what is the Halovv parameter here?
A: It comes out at -0.48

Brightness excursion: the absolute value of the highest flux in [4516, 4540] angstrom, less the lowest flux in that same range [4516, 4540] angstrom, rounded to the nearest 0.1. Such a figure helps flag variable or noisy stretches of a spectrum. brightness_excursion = 3.8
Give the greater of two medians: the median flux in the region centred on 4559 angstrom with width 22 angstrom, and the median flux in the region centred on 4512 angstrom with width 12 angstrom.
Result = 14.1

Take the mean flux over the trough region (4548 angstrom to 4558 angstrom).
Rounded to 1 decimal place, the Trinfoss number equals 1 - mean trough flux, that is -13.1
